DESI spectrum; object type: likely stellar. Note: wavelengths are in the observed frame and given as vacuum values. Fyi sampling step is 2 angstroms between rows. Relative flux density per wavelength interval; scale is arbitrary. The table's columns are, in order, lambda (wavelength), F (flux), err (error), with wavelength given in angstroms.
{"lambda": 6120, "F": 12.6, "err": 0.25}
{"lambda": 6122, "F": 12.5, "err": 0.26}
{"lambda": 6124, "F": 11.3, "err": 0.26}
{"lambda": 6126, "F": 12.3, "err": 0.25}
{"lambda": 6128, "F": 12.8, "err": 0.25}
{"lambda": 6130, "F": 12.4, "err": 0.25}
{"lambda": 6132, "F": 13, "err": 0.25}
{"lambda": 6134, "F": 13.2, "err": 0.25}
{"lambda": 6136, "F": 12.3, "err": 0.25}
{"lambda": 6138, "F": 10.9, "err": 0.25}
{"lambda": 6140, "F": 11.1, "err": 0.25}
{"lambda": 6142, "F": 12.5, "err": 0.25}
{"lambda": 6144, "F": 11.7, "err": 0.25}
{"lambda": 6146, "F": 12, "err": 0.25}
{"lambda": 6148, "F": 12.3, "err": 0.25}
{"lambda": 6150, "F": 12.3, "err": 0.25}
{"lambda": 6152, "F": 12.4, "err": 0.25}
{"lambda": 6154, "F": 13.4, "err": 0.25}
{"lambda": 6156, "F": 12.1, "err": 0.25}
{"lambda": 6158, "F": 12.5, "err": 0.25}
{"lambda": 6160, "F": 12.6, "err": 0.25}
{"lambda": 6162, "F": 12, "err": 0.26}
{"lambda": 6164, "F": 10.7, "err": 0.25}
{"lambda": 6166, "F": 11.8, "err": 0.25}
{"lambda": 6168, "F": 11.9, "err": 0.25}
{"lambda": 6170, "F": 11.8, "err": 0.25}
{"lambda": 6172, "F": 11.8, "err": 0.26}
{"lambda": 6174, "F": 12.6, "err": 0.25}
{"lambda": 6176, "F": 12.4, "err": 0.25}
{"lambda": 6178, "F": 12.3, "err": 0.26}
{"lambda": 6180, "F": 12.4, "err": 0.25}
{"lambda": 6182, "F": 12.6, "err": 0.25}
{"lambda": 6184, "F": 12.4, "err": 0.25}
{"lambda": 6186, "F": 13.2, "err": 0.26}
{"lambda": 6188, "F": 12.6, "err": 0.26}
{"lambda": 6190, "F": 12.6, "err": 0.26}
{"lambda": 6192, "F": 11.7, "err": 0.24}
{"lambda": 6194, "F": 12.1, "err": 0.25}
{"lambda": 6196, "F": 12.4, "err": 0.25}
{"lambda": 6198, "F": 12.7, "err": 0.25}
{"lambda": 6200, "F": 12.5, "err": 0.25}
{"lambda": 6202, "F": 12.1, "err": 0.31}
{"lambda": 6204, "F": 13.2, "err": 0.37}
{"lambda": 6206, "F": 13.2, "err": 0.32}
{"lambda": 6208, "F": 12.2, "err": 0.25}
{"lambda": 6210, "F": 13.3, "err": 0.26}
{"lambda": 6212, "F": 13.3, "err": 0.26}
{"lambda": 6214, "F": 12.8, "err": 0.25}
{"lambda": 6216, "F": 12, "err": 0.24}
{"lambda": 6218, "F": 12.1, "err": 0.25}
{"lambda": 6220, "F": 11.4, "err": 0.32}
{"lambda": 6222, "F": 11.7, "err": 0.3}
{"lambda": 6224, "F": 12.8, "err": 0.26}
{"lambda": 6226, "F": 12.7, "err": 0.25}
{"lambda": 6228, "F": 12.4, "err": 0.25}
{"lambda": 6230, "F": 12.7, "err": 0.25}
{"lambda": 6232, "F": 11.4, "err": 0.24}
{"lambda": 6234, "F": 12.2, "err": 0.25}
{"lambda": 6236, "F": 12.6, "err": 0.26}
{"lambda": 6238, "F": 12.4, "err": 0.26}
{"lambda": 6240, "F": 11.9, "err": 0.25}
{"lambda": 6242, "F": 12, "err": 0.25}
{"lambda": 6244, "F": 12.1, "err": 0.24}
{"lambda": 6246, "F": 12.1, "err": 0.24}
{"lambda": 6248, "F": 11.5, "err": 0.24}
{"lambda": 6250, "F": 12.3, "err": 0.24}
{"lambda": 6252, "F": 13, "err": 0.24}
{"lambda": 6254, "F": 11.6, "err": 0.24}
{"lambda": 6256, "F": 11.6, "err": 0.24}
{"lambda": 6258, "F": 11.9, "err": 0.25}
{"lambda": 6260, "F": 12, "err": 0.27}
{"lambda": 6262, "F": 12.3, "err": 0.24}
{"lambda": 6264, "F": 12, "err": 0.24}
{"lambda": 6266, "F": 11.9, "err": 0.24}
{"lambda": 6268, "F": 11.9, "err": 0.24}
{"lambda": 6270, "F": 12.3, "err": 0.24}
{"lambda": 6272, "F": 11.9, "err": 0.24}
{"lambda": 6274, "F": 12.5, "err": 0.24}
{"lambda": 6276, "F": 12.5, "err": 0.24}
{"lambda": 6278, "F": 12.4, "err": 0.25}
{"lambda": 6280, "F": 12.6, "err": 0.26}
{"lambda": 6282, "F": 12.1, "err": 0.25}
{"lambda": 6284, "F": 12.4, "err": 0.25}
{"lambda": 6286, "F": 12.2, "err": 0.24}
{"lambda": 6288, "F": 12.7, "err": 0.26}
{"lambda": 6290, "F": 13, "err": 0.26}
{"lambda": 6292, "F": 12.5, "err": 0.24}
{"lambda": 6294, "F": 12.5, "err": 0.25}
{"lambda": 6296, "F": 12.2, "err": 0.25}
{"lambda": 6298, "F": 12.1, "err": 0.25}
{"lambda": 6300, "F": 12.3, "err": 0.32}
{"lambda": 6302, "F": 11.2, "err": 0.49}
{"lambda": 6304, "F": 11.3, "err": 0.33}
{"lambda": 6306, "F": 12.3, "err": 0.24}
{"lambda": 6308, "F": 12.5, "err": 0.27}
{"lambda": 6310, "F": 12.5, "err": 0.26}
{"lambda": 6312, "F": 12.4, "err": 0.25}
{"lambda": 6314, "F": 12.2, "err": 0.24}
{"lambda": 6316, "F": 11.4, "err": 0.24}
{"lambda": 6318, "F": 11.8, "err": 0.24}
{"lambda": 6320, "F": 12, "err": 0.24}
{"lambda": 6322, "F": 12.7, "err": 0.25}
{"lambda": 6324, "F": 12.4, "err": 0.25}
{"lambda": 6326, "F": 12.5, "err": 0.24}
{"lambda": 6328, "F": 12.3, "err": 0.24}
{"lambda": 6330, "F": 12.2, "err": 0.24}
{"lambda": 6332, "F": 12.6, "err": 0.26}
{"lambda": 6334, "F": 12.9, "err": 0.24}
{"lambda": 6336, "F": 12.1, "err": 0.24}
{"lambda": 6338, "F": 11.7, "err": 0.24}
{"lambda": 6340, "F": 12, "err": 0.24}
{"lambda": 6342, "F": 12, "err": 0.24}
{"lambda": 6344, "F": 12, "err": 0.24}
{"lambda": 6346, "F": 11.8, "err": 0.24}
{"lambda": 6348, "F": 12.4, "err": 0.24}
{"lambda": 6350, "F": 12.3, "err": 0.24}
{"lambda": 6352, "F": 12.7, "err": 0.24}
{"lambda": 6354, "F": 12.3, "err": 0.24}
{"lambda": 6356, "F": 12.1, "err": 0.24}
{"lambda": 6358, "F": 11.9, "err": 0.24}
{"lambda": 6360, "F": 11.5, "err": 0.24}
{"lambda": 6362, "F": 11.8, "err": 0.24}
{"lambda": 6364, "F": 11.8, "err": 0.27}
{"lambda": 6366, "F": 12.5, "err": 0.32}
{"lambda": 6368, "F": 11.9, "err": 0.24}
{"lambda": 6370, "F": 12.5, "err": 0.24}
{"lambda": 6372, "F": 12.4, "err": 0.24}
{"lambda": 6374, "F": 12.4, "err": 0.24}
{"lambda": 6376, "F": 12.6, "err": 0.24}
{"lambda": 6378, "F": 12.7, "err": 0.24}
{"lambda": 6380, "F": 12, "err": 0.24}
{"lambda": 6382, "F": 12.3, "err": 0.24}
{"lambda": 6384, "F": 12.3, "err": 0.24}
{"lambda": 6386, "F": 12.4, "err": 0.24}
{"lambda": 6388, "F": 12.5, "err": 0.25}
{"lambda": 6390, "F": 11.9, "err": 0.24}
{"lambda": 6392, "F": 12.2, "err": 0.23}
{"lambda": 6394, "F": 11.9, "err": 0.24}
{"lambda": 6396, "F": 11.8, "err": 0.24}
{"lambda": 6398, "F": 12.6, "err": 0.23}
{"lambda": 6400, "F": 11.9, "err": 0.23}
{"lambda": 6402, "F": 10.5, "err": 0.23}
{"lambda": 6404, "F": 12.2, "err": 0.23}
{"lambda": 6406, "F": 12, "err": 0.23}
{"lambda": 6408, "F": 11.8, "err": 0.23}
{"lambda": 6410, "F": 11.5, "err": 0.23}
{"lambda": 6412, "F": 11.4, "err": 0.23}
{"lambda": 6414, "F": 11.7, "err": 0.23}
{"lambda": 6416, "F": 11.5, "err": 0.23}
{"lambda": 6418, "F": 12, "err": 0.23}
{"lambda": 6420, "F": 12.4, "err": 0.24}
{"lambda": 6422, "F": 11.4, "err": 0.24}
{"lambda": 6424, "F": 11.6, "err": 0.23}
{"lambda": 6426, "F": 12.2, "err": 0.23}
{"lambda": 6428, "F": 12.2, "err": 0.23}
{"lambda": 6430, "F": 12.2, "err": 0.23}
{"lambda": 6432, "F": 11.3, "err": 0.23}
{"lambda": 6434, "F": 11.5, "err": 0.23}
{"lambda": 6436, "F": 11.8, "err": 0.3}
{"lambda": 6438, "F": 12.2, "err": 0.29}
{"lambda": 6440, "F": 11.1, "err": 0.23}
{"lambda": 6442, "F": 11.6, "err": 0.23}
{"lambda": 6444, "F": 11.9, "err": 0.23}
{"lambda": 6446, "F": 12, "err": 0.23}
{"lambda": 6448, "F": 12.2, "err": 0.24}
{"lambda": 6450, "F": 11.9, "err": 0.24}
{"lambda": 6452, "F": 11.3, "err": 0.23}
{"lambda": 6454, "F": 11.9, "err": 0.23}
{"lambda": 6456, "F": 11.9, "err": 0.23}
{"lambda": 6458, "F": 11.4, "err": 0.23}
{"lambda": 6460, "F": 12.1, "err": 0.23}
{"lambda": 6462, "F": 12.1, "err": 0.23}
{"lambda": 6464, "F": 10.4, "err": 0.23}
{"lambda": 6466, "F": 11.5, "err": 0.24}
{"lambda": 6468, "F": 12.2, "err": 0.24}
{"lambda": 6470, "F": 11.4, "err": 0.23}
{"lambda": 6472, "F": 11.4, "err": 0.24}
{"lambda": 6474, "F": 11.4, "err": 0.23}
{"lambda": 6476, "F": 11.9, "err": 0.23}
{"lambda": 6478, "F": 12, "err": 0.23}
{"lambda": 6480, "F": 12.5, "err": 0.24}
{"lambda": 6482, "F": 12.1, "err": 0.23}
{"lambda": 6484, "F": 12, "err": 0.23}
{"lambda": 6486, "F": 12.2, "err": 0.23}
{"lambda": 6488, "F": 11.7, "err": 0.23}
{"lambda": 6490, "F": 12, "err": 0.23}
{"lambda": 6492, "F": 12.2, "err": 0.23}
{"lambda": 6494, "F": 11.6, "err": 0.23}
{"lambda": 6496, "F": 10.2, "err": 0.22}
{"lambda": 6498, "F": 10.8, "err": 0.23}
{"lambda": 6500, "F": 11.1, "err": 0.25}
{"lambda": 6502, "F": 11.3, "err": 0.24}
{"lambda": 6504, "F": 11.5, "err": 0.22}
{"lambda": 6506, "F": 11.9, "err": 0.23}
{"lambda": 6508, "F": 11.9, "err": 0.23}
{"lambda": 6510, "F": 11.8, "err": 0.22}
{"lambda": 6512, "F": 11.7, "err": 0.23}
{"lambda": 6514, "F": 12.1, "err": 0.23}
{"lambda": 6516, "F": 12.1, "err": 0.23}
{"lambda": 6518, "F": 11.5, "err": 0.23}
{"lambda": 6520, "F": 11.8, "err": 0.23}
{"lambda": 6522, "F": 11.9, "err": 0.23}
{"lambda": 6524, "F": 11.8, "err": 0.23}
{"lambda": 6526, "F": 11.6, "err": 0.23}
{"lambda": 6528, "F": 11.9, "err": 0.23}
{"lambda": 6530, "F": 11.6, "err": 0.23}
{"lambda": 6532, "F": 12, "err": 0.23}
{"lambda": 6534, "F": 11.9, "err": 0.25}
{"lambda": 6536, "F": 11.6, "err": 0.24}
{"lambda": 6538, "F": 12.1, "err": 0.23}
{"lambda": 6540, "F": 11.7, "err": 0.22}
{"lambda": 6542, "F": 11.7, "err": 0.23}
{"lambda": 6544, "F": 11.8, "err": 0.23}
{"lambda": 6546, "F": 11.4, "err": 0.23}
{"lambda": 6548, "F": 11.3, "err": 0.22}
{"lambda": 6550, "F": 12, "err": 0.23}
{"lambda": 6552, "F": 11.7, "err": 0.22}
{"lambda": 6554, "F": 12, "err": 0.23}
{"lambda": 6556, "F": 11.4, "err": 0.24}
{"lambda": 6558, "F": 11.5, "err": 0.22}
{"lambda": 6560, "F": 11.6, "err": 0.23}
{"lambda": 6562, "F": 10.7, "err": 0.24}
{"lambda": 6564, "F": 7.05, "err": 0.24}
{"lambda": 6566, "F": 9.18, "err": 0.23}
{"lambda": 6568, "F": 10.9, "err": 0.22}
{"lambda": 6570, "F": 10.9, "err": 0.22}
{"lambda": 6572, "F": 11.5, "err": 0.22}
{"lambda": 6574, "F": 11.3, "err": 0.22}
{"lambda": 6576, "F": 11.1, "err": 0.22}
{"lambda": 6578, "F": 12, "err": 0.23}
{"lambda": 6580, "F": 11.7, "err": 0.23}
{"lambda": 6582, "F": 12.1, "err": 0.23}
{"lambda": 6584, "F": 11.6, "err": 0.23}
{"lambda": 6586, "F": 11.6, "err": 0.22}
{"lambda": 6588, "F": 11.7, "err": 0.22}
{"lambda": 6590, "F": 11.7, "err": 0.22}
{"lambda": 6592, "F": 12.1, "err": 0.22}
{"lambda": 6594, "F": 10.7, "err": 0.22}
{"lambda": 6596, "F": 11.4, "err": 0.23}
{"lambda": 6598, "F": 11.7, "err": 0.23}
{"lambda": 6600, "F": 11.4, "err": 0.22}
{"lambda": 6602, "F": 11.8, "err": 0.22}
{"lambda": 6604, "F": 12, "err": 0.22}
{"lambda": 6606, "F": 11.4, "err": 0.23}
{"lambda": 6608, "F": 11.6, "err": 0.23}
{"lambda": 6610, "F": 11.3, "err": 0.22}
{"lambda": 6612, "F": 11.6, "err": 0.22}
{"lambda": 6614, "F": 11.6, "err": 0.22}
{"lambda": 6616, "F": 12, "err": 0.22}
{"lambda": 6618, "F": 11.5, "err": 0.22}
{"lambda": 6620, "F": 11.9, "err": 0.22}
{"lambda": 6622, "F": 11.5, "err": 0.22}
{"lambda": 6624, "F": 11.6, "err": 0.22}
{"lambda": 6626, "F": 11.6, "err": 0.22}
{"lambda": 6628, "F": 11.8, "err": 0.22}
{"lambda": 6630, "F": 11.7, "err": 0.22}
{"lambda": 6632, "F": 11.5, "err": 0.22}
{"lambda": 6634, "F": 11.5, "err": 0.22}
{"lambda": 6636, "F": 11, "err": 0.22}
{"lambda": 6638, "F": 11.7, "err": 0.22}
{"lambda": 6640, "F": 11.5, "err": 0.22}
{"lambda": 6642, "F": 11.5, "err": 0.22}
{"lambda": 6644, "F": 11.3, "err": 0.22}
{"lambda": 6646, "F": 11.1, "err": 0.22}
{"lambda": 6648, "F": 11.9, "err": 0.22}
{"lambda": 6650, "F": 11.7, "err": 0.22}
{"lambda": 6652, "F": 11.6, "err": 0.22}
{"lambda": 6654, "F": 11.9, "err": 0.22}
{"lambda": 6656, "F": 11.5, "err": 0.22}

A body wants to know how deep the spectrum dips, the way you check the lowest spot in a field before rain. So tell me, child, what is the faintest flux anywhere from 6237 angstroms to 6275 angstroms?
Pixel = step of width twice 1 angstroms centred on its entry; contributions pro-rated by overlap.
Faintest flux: 11.5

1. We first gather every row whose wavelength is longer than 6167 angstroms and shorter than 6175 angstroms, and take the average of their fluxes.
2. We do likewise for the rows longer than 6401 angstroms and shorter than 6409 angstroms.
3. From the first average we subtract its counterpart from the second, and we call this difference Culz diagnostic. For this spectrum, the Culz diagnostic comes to 0.40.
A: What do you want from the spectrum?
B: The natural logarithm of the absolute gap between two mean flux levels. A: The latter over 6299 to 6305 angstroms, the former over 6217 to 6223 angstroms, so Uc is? -2.0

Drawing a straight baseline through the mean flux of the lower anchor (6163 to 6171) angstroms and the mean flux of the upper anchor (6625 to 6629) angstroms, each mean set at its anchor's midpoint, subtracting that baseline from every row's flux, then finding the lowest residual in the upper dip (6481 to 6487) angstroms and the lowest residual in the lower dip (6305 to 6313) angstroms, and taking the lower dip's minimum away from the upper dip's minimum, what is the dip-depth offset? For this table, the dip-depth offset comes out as -0.36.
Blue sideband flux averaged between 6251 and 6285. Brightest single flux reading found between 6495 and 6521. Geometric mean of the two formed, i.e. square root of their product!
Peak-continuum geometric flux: 12.1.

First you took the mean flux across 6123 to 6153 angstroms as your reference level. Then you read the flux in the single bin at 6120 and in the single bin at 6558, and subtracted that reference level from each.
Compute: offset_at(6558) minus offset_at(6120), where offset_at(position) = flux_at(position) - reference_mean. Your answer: -1.1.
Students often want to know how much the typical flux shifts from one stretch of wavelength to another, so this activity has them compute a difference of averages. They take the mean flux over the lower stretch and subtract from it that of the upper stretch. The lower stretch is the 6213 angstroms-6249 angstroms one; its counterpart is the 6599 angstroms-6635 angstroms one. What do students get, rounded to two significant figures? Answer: 0.53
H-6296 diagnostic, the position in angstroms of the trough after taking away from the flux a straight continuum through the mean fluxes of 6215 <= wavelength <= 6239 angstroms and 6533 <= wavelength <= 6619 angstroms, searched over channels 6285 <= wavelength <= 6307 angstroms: 6302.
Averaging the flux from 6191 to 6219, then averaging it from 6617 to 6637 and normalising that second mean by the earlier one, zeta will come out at 0.92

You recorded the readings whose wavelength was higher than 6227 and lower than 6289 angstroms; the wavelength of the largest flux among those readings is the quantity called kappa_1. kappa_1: 6252 angstroms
